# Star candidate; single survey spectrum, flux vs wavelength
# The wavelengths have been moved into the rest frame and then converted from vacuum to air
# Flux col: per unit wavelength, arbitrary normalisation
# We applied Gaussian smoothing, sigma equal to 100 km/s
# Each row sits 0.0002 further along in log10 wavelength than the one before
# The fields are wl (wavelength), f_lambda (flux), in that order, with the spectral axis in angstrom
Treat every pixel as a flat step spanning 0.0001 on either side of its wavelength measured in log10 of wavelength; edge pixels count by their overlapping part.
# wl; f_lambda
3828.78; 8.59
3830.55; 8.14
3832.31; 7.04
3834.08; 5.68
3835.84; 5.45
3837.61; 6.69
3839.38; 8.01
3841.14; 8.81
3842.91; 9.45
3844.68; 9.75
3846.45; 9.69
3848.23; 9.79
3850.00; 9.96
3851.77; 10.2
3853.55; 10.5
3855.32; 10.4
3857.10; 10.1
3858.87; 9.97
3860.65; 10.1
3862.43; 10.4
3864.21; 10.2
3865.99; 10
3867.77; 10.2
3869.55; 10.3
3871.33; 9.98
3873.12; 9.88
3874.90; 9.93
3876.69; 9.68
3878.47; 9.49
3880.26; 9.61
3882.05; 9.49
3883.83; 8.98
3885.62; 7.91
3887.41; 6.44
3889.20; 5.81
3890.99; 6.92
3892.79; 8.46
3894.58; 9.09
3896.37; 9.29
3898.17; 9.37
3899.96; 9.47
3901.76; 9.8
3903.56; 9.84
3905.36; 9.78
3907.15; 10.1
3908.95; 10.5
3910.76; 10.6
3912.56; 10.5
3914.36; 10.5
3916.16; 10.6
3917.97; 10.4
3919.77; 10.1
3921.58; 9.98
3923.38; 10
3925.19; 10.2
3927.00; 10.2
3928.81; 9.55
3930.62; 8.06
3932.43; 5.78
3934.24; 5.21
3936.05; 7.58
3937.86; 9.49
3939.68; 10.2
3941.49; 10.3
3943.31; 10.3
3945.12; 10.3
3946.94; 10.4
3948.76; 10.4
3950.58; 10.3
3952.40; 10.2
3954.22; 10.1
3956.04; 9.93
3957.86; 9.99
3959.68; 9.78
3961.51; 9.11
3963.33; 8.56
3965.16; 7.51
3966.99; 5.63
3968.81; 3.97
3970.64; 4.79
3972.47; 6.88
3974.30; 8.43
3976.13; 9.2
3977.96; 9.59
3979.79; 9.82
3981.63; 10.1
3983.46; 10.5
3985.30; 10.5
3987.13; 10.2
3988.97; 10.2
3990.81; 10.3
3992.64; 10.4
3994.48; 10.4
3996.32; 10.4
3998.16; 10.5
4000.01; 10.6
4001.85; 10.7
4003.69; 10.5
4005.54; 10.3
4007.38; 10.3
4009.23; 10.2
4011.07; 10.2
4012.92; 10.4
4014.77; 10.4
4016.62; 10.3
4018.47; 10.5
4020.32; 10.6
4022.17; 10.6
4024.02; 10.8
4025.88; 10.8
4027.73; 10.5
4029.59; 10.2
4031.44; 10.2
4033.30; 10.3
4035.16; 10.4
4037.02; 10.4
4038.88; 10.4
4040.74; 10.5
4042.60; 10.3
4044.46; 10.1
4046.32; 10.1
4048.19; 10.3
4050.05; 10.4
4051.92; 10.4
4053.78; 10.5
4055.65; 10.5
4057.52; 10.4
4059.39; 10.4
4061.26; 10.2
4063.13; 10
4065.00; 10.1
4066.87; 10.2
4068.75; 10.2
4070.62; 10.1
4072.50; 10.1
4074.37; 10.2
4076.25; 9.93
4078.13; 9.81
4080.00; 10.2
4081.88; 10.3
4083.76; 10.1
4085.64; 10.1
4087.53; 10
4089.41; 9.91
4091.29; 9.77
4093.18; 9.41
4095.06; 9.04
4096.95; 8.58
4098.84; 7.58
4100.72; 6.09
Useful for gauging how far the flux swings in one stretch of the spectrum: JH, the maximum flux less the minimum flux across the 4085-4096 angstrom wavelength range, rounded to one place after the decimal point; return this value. 1.1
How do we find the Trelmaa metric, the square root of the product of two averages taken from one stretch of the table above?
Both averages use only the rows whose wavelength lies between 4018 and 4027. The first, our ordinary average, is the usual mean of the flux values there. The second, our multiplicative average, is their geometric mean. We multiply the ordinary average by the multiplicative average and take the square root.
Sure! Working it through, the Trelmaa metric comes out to 10.7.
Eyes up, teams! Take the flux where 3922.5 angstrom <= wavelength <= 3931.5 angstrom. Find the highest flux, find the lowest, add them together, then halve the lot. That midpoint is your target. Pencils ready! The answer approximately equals 9.1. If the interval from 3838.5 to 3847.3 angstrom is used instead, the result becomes 8.9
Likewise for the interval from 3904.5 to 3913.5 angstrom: 10.2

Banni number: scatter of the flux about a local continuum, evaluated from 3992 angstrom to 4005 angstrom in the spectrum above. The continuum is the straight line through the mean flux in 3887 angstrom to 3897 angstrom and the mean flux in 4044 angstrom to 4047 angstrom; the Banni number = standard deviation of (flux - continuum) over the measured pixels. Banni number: 0.08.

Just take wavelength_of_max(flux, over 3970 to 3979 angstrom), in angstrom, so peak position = 3977.96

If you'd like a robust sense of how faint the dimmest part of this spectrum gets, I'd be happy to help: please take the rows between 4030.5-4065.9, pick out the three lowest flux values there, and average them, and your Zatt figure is 10.1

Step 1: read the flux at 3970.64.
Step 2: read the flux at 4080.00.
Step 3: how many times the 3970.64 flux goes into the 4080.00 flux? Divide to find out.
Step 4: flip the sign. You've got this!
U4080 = -2.13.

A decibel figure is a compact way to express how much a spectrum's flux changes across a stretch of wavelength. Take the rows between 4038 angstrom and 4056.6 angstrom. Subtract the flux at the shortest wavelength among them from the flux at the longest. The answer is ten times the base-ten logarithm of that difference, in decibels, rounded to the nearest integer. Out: -10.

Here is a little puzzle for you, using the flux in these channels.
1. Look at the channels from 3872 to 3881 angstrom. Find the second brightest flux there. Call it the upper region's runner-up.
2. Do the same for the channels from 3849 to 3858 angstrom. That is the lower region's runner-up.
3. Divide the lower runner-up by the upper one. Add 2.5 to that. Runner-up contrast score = 3.55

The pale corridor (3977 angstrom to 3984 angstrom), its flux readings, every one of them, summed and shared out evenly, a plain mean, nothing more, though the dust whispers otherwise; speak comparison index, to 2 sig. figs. 10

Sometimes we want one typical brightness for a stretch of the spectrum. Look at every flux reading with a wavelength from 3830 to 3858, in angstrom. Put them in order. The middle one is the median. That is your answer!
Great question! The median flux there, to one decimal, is 9.6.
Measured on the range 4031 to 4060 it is 10.4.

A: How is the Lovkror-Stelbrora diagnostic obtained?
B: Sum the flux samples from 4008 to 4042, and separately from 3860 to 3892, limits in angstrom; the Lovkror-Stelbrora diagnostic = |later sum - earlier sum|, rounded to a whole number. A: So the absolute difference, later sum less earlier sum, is 22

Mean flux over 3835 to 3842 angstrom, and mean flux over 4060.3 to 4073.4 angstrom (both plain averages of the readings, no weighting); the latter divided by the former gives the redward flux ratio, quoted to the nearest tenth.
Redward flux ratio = 1.4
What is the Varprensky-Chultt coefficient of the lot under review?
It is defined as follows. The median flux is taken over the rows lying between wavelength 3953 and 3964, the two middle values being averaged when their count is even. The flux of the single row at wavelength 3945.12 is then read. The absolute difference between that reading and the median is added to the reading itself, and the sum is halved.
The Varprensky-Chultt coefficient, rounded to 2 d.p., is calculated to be 5.37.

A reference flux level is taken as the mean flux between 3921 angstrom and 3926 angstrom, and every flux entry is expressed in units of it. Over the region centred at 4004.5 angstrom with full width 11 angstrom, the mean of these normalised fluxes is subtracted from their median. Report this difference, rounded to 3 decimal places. -0.003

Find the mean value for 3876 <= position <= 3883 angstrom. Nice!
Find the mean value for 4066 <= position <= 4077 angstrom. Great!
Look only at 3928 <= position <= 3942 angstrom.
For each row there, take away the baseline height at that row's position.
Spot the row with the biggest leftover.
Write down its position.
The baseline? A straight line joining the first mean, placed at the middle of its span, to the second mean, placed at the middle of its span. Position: 3941.49 angstrom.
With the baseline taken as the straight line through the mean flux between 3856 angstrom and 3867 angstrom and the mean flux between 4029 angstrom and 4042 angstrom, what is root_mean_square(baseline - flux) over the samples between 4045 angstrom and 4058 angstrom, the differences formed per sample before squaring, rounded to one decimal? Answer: 0.1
